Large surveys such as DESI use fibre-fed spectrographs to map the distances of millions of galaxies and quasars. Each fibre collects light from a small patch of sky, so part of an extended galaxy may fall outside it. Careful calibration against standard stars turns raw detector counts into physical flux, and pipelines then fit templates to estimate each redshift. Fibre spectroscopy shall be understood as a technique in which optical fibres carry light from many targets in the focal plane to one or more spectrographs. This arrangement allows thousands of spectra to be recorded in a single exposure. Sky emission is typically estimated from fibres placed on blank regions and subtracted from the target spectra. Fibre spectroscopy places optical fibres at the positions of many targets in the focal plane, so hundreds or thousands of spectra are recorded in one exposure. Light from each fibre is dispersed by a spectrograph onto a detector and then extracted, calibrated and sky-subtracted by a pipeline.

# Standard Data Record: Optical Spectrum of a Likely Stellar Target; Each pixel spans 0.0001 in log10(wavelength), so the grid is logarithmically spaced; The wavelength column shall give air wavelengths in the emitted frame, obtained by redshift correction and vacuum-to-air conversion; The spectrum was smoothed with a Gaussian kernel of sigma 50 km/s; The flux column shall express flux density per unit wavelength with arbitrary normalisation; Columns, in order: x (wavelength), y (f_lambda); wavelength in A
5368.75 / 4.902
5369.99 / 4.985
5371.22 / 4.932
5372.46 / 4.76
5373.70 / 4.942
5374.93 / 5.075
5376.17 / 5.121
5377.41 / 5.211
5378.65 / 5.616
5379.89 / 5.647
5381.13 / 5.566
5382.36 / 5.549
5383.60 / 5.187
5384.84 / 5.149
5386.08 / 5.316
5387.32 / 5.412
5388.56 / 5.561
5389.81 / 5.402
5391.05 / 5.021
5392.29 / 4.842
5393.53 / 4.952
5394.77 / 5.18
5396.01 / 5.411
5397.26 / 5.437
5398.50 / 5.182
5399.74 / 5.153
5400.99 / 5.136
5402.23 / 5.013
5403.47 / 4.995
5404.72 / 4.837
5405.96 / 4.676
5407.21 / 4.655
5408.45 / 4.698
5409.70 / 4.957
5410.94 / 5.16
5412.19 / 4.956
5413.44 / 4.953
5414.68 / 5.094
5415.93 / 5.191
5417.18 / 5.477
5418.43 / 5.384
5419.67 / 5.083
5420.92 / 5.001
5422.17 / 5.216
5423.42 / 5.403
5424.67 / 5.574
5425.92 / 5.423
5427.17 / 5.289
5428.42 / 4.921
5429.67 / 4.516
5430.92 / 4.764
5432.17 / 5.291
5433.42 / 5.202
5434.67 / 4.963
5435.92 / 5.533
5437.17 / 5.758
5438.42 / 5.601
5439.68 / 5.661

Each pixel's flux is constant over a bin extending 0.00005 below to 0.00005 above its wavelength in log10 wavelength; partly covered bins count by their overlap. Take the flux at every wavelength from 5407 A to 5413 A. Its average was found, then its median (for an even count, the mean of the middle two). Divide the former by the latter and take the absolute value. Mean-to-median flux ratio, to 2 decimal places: 0.99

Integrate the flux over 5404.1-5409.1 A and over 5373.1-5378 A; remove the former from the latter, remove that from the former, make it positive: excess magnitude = 22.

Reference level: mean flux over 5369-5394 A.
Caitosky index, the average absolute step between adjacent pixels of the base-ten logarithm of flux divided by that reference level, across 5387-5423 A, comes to 0.013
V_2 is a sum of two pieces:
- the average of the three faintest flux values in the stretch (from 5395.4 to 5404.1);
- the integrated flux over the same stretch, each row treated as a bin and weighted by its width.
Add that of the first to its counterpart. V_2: 50.2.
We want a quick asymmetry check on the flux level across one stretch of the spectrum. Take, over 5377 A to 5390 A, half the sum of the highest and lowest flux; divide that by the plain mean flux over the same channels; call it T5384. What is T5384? 1.00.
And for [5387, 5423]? 1.00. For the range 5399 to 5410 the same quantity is 1.00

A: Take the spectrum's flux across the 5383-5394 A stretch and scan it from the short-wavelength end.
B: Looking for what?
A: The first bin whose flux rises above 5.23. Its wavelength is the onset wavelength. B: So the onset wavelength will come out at 5386.08 A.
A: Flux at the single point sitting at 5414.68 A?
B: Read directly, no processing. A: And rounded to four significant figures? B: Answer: 5.094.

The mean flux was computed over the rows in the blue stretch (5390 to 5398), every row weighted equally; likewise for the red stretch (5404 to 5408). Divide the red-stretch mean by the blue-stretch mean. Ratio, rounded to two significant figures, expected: 0.92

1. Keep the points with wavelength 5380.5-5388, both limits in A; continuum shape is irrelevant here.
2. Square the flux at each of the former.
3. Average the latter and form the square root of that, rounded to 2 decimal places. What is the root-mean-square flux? 5.37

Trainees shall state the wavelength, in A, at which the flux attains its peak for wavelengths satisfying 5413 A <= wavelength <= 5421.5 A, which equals 5417.18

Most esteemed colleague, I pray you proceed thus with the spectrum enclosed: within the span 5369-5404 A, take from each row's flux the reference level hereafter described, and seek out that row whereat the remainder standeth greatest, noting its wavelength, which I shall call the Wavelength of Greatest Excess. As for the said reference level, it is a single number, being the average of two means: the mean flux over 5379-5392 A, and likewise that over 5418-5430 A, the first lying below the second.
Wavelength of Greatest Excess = 5379.89 A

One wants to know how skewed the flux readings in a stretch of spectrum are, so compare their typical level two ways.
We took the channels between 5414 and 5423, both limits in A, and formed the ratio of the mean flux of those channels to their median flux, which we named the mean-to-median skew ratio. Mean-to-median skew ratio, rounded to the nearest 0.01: 1.00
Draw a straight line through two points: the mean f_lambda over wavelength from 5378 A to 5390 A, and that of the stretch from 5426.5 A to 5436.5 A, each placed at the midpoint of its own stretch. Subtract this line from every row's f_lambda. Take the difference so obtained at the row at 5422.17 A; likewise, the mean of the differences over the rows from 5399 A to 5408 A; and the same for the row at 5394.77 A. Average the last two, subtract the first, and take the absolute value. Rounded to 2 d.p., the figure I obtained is 0.35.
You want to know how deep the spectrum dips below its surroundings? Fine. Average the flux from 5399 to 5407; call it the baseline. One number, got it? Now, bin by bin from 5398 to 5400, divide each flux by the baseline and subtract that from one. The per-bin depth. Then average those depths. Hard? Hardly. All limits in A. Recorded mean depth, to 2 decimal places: -0.04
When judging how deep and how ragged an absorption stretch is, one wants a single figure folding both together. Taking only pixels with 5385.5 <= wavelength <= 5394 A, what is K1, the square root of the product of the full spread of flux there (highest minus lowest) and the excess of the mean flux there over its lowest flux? 0.52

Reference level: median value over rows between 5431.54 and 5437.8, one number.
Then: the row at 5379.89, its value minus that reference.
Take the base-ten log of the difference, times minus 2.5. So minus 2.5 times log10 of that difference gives 1.1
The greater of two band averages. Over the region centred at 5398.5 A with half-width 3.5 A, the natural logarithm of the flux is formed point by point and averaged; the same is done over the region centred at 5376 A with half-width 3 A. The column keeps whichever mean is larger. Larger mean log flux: 1.66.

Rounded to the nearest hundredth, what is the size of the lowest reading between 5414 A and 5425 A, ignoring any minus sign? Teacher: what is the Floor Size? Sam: 5.00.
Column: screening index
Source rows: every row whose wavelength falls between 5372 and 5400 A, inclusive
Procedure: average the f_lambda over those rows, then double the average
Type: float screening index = 10.5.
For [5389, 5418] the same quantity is 10.1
